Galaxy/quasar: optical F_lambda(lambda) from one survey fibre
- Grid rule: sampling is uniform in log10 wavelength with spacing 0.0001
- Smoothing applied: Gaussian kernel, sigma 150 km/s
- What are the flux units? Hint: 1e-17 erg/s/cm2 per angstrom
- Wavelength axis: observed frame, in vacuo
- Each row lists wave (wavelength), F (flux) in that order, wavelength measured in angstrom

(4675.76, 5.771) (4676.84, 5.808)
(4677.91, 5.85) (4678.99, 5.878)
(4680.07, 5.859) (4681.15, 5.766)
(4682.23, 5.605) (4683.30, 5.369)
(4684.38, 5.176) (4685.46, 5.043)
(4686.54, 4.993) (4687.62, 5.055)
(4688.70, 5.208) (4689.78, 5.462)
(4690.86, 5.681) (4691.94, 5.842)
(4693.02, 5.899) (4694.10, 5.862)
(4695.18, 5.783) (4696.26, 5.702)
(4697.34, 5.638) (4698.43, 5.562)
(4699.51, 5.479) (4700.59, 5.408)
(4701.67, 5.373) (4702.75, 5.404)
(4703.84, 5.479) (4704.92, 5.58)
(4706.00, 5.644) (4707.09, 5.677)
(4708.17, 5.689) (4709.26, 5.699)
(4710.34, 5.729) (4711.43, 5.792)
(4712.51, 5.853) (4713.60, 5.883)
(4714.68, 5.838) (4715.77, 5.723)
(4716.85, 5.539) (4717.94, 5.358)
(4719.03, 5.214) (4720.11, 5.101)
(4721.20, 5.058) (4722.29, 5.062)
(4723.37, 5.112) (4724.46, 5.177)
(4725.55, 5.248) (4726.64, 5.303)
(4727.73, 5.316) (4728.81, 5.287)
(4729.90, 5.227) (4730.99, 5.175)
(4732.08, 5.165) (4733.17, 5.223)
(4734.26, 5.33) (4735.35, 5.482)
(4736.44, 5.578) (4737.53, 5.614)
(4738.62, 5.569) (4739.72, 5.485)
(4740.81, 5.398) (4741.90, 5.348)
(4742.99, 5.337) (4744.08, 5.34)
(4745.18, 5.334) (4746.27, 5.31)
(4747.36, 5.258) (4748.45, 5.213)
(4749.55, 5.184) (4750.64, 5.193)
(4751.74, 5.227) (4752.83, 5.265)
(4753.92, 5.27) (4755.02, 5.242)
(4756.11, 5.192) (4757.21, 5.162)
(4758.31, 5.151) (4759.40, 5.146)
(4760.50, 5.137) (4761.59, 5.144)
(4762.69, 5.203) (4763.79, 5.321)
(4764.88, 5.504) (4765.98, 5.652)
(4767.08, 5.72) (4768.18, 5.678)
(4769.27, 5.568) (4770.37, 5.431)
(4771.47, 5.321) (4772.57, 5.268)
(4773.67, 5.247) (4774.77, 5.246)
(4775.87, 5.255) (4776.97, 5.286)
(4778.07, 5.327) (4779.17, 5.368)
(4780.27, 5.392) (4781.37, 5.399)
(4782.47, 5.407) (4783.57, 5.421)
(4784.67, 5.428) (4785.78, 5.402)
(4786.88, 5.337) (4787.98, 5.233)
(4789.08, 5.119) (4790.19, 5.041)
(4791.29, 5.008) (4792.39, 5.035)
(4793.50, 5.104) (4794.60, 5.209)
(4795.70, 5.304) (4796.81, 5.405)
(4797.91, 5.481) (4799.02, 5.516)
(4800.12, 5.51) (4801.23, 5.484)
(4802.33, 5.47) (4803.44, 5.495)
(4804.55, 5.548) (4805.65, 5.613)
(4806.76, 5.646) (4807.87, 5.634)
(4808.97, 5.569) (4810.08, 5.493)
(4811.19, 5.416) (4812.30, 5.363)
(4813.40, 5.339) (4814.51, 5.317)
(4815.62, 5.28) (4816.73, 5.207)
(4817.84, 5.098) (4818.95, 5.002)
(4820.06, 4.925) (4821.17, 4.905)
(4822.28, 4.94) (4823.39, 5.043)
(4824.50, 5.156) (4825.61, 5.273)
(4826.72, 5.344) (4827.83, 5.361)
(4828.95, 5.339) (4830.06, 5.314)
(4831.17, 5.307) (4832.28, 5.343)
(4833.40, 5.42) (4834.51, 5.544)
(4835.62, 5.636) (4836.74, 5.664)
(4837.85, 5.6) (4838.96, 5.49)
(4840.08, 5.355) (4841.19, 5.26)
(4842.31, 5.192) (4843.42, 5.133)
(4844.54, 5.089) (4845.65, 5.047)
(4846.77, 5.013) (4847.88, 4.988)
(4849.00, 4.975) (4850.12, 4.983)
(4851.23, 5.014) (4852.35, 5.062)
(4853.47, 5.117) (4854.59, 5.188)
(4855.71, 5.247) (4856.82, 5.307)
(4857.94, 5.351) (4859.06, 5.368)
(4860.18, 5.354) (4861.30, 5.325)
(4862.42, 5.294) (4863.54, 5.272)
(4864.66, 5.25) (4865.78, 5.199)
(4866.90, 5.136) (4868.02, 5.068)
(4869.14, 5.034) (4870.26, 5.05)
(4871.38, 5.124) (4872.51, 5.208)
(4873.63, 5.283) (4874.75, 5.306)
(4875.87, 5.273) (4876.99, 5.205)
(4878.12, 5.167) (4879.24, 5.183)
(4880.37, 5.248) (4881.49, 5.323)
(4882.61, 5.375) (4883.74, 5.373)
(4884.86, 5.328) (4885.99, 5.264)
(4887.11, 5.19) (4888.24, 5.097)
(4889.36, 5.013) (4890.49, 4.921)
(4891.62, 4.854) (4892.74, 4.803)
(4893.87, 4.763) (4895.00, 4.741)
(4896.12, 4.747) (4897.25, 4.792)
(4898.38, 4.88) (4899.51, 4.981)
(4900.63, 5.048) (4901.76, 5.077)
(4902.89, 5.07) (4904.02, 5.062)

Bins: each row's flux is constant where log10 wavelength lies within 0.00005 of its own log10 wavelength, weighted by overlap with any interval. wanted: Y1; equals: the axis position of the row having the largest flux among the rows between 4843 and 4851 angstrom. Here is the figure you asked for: 4843.42 angstrom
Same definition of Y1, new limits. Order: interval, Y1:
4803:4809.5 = 4806.76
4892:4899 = 4898.38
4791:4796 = 4795.70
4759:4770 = 4767.08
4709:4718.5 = 4713.60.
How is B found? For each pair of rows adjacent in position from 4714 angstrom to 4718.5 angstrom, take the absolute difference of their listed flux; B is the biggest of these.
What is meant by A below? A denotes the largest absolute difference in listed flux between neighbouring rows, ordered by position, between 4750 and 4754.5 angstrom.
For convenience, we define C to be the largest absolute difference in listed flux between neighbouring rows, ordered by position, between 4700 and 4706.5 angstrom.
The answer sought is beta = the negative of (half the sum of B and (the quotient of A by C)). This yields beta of -0.28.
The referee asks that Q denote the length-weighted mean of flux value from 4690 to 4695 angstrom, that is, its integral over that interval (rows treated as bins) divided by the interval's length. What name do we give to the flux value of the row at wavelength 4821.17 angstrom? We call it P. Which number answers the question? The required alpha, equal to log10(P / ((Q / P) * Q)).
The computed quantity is -0.15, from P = 4.905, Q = 5.8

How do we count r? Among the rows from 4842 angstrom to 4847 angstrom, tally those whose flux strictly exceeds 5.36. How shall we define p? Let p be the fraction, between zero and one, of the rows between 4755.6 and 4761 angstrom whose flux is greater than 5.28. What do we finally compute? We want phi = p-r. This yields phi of 0.00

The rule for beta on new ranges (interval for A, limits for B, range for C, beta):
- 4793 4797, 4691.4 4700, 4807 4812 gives -0.72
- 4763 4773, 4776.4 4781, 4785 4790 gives -0.82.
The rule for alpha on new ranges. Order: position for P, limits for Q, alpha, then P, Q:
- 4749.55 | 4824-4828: -0.02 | 5.184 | 5.3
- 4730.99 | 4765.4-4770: -0.08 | 5.175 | 5.6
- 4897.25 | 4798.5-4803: -0.12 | 4.792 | 5.5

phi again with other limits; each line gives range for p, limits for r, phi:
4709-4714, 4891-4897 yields 1.00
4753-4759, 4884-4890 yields 0.00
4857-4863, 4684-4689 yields 1.00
